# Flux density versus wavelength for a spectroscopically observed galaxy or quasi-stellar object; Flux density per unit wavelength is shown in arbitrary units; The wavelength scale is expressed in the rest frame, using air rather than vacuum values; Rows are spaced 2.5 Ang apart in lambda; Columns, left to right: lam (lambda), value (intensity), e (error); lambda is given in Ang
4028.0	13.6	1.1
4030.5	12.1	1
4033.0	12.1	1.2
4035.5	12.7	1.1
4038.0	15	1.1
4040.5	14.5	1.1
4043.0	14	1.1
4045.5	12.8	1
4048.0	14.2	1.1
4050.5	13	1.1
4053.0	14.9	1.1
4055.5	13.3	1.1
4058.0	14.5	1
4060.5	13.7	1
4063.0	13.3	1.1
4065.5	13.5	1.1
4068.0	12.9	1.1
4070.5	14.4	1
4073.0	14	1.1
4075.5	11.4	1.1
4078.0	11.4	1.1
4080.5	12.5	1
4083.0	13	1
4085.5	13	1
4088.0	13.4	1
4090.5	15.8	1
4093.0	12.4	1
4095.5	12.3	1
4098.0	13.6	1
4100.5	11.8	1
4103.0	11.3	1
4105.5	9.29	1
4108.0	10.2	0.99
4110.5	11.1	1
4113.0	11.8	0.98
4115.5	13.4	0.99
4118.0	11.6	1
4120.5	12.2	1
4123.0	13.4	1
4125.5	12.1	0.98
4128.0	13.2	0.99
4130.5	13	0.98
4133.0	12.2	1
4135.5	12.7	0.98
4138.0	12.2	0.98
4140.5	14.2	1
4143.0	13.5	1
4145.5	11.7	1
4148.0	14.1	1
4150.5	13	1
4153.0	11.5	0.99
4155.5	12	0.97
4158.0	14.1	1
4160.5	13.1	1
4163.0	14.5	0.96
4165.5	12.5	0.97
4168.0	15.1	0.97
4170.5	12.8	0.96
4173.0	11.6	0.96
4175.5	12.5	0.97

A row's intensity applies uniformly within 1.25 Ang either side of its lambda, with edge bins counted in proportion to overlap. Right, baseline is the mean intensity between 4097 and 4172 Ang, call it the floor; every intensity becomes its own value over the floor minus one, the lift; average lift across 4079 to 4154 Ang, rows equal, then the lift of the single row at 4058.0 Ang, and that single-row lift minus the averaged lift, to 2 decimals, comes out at 0.16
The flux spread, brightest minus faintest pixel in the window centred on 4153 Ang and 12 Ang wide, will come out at 2.6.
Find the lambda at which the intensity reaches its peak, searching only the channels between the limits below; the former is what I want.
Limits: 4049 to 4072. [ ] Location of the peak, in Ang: 4053.0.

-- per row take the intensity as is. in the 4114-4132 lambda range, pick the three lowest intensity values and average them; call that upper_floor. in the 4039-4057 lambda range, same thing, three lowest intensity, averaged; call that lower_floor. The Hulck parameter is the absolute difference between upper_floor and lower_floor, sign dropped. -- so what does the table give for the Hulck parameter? 1.1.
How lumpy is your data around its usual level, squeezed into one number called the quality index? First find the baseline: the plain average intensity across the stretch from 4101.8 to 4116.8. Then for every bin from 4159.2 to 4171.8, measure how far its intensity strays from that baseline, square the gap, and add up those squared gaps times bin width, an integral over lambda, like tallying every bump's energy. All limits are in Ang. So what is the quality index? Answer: 86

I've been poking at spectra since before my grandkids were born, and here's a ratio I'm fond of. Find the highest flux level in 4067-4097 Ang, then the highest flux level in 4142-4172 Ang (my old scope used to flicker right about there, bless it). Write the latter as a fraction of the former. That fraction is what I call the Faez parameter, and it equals 0.96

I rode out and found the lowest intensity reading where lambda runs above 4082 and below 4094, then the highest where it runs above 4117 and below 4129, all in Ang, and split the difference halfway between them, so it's 12.9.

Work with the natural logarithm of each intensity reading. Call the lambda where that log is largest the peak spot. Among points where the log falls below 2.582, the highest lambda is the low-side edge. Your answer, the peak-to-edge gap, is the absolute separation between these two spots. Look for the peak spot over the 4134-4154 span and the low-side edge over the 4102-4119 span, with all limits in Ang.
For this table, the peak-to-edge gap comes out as 22.5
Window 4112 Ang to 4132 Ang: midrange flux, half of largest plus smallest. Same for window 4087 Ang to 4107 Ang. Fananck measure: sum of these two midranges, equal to 25.0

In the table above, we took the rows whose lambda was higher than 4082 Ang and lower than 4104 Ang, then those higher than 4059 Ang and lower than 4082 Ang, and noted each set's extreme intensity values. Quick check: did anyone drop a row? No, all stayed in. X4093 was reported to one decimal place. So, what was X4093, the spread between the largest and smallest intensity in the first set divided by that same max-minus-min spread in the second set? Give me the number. 1.5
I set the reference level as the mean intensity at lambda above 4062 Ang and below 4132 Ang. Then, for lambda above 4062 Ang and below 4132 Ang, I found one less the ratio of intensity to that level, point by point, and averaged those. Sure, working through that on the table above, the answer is 0.000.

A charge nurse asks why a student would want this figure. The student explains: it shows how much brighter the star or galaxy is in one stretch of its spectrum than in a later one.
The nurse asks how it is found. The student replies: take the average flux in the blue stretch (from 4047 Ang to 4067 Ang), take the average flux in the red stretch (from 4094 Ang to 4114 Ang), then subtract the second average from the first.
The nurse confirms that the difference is 2.4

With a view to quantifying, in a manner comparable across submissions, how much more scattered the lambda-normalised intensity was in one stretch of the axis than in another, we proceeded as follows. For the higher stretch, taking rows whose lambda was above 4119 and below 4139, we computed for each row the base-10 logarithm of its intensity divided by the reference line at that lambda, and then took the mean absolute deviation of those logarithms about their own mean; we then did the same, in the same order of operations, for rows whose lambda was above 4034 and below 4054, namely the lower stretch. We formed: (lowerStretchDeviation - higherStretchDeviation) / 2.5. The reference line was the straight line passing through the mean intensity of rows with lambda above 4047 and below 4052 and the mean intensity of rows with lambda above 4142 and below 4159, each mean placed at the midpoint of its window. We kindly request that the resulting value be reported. 0.0039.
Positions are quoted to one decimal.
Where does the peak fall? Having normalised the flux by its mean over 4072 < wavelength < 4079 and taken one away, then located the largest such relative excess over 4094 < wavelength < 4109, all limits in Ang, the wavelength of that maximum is 4098.0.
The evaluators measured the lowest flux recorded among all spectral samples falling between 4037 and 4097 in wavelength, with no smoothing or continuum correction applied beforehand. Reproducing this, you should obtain 11.4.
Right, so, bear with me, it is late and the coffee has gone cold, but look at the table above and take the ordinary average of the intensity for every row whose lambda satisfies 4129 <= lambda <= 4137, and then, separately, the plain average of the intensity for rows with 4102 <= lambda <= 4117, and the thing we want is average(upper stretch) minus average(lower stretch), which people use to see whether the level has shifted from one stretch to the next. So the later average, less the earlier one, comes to 1.5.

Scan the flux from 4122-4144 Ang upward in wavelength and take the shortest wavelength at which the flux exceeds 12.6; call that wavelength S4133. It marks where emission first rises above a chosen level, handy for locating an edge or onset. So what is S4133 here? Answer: 4123.0 Ang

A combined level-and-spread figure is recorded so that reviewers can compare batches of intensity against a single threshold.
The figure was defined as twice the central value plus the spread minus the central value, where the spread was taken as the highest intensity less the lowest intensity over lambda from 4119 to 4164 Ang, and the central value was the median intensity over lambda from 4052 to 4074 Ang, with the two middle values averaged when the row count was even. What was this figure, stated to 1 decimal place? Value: 16.7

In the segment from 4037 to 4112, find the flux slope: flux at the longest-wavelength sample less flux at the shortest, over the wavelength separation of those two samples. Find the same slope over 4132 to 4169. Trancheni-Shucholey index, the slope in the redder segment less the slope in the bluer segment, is 0.14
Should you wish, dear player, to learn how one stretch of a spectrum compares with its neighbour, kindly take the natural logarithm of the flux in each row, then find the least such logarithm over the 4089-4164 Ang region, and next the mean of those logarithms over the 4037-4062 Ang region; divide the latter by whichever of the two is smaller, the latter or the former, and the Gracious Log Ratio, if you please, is 1.18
